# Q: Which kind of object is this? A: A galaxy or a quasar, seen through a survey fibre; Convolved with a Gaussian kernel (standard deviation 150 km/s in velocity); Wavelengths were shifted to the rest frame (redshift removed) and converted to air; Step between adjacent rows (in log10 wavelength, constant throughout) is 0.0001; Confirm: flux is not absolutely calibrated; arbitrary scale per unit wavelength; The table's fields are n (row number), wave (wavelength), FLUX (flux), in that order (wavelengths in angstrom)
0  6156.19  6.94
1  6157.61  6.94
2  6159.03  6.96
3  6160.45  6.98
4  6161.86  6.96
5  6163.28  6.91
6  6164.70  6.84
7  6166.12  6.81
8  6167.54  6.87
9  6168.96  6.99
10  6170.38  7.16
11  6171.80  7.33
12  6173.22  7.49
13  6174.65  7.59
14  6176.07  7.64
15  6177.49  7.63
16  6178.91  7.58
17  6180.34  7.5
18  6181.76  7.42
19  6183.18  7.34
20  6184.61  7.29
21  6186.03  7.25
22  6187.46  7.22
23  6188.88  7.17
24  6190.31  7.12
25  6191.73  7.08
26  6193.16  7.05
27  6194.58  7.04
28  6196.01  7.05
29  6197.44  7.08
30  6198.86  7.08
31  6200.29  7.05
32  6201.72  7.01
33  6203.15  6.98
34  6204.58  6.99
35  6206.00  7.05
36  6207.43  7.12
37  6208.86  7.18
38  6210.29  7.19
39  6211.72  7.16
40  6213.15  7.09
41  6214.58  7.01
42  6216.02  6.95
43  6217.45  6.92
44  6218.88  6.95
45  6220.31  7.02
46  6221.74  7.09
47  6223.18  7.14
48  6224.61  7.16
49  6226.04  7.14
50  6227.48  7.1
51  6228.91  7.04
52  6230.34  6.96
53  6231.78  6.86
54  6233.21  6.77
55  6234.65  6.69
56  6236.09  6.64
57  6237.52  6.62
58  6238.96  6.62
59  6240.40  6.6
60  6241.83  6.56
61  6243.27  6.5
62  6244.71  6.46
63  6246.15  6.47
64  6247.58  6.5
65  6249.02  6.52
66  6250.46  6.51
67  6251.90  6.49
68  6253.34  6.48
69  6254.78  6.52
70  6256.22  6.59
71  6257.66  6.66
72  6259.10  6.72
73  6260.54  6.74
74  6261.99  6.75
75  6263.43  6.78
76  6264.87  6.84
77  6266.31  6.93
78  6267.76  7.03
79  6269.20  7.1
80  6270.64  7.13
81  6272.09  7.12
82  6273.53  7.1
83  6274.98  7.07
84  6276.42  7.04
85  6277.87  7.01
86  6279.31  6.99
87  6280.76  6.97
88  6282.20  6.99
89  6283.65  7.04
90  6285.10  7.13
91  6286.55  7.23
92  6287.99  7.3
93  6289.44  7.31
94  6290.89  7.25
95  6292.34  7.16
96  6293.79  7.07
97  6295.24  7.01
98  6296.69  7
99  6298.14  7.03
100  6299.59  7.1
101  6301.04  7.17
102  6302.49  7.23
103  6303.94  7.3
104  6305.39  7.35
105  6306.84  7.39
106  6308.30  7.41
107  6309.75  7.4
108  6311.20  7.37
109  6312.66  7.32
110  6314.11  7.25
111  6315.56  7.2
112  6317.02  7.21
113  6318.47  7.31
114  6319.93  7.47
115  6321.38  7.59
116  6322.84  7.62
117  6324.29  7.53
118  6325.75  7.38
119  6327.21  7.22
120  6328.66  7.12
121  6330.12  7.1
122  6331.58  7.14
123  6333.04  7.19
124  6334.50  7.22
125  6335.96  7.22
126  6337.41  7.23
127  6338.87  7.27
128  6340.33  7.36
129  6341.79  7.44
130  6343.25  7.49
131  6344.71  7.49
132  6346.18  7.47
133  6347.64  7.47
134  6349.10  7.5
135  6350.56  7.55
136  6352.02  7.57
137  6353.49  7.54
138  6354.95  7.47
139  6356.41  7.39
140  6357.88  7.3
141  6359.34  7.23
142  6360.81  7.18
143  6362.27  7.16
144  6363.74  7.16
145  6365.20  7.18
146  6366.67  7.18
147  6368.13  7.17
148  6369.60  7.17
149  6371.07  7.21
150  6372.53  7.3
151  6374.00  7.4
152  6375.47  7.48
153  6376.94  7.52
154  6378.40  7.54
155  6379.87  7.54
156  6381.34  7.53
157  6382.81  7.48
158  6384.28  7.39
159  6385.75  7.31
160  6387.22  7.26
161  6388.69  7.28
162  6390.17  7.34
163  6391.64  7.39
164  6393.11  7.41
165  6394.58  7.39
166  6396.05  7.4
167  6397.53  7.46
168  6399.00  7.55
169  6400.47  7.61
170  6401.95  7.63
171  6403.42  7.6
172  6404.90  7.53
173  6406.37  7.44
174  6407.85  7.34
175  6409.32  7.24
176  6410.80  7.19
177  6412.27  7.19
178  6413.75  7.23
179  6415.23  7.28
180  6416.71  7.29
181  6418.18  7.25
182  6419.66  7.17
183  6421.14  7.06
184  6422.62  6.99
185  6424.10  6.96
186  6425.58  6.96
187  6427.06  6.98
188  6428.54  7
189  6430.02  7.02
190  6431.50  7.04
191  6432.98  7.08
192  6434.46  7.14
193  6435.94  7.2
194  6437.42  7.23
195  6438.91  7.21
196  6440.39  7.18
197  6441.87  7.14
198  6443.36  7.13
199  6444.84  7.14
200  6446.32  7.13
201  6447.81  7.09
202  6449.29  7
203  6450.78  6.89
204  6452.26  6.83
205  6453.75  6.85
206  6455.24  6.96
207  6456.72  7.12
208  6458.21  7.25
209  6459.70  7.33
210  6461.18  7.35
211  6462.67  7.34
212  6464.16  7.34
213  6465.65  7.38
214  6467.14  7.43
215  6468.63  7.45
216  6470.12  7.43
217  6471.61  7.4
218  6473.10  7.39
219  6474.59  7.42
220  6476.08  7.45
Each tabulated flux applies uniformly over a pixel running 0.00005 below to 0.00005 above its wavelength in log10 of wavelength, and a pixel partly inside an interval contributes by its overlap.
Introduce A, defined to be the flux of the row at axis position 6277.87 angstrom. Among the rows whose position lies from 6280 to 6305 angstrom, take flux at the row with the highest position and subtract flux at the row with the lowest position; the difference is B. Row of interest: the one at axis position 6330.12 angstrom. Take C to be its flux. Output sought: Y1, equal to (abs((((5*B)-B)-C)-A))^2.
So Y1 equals 164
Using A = 7.01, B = 0.3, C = 7.1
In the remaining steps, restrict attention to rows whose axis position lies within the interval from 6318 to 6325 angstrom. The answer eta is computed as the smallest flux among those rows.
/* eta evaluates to 7.31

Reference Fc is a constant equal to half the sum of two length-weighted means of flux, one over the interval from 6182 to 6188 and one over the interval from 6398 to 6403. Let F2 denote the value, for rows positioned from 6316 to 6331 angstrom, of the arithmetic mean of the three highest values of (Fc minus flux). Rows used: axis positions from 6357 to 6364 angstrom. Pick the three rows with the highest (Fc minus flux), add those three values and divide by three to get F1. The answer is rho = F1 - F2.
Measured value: 0.0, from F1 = 0.27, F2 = 0.30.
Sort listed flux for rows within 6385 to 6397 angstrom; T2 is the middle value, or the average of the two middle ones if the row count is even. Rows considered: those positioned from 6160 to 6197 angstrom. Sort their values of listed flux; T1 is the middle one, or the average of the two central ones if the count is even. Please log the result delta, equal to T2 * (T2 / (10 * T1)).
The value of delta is 0.757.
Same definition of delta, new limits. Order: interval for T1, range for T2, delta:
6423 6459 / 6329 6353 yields 0.773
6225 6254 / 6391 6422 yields 0.826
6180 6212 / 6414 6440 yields 0.704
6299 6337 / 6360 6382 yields 0.715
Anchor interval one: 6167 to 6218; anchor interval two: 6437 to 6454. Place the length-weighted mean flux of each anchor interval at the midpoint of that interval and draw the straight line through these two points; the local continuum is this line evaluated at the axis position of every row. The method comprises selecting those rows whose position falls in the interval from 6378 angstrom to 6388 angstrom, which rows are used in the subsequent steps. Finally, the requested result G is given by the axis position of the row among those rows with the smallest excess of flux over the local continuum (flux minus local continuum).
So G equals 6387.22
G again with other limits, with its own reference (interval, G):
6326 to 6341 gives 6330.12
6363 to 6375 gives 6363.74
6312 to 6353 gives 6330.12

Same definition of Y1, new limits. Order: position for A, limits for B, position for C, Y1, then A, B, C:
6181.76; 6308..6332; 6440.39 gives 246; 7.42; -0.3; 7.18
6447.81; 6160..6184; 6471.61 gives 170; 7.09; 0.4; 7.4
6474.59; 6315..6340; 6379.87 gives 216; 7.42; 0.1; 7.54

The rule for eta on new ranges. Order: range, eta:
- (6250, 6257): 6.48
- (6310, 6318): 7.2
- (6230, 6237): 6.64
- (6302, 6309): 7.23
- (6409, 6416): 7.19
